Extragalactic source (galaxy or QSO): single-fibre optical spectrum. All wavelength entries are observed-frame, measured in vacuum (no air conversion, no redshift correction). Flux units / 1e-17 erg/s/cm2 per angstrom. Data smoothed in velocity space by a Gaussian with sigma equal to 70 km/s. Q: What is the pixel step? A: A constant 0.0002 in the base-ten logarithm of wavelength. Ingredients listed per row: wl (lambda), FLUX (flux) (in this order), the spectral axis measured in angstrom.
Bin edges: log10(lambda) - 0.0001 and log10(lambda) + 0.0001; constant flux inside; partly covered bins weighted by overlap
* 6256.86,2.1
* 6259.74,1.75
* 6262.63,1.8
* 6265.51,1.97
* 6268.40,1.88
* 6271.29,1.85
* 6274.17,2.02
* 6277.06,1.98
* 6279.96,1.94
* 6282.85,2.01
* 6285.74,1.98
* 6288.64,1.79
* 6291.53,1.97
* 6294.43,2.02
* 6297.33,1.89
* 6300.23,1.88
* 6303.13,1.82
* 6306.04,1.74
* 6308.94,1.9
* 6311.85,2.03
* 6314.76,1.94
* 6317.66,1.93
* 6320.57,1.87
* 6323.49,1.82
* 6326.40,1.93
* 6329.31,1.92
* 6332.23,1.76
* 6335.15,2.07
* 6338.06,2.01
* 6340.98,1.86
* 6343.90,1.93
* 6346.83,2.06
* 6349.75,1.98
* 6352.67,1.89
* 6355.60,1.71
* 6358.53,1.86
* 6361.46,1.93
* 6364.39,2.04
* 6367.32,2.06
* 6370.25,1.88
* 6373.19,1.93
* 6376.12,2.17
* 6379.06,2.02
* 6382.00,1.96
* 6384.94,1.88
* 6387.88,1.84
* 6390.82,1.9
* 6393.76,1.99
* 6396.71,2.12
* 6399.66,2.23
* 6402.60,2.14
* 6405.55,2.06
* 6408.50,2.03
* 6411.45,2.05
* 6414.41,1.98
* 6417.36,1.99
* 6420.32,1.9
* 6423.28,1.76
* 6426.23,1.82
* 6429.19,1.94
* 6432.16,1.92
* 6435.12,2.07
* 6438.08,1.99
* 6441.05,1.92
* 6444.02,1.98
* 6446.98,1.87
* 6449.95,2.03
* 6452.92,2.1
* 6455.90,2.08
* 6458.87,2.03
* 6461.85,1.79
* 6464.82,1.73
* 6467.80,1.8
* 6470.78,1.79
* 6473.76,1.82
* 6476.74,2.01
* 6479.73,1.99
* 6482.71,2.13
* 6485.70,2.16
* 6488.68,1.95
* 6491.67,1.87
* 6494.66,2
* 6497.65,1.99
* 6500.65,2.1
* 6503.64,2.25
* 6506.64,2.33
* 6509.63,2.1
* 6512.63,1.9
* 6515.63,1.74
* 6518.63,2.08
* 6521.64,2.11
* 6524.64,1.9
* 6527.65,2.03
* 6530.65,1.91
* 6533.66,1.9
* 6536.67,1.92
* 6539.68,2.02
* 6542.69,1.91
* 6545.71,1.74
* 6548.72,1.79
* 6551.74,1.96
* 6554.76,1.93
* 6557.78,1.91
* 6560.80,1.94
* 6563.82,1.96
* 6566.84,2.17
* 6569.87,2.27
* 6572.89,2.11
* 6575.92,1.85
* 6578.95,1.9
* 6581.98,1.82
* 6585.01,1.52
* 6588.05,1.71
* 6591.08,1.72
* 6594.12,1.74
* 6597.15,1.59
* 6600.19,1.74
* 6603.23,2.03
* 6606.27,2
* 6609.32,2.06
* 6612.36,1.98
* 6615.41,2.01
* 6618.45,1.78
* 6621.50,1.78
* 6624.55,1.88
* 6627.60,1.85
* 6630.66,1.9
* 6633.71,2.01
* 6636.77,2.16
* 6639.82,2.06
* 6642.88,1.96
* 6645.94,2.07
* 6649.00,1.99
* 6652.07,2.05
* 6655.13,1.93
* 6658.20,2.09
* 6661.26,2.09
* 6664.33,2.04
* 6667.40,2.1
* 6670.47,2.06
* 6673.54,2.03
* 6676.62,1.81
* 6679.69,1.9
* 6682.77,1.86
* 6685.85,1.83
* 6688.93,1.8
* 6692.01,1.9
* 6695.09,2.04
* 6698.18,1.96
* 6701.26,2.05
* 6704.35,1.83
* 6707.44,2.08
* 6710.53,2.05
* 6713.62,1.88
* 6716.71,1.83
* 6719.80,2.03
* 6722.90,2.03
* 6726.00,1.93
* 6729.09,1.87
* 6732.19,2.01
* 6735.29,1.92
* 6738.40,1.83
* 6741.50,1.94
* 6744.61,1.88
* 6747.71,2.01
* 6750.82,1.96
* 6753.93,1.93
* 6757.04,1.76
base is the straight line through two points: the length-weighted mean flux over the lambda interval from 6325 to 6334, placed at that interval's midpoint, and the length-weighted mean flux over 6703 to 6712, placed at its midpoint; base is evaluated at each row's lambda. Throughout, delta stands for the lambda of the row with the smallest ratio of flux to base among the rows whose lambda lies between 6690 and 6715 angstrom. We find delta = 6704.35 angstrom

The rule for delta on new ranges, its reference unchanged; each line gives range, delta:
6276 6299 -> 6288.64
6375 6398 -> 6387.88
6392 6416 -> 6414.41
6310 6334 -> 6332.23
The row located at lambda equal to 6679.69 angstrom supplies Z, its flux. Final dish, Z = 1.9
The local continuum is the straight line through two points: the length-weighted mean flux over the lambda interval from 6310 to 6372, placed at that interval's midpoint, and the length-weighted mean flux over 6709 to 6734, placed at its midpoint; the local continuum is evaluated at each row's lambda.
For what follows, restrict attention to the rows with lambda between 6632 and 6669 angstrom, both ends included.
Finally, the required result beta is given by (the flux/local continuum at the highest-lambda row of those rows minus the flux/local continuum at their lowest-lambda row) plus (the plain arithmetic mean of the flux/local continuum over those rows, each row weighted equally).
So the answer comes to 1.09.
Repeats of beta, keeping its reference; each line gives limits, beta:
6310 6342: 0.91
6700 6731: 0.91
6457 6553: 0.97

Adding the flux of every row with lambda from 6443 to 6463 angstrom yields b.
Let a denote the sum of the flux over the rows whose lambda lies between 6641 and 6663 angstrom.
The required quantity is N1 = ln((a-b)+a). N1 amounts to 2.67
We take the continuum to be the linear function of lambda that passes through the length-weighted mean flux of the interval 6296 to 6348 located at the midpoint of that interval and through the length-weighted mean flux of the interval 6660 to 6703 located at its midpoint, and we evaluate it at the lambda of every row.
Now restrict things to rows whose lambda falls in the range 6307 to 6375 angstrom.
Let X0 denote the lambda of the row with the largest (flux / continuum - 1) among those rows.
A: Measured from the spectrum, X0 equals 6335.15 angstrom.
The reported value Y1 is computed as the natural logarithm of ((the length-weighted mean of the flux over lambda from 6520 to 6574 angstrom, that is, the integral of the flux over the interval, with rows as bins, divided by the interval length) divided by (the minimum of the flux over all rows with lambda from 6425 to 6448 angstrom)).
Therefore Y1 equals 0.08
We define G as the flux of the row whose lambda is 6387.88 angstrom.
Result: 1.84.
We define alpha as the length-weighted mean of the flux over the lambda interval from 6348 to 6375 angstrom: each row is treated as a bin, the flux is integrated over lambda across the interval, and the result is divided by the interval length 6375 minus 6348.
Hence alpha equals 1.93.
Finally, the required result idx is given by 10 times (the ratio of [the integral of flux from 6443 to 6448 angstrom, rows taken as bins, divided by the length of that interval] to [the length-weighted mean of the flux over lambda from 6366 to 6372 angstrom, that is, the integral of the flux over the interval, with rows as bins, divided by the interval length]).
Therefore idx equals 9.8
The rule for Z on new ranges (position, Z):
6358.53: 1.86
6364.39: 2.04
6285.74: 1.98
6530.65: 1.91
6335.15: 2.07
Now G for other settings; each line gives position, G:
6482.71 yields 2.13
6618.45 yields 1.78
